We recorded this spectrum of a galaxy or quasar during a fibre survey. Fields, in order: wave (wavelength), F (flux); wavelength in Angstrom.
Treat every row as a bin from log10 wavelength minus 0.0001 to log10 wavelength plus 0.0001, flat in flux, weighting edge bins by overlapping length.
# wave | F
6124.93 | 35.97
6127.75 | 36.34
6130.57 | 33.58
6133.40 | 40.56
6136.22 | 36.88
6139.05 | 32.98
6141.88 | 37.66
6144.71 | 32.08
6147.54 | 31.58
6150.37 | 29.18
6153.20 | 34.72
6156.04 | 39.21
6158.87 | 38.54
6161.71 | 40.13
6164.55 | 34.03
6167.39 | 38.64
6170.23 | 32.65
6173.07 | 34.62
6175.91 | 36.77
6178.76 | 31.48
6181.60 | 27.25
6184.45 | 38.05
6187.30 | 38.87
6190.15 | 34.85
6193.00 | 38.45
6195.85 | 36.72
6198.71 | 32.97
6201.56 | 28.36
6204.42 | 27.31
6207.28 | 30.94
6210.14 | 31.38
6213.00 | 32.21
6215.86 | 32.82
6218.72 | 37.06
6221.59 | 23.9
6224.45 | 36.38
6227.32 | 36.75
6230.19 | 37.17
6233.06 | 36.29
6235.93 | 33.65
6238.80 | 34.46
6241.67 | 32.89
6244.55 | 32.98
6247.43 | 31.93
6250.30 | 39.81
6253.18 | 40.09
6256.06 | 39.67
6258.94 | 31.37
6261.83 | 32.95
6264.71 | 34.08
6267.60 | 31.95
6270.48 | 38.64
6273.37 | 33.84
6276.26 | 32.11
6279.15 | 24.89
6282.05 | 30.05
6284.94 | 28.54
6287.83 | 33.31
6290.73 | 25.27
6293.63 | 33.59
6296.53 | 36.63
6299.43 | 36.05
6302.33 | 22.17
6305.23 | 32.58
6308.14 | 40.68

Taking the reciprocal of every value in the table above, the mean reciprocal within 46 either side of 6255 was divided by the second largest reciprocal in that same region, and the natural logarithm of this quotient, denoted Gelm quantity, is -0.28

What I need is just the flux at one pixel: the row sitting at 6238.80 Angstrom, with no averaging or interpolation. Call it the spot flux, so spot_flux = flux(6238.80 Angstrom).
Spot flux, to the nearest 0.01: 34.46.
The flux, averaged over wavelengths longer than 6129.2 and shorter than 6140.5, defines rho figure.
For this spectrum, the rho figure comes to 36.0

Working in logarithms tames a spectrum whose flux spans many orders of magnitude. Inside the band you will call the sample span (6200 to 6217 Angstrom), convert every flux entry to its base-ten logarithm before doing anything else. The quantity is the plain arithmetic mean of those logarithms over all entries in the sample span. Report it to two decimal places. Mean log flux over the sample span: 1.48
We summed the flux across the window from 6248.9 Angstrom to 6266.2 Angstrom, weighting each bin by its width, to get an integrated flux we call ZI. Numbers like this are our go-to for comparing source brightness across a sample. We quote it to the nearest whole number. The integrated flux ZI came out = 628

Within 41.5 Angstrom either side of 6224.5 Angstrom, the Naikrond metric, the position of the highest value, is 6253.18 Angstrom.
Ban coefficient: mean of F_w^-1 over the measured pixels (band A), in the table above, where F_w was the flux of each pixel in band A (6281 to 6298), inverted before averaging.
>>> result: 0.0325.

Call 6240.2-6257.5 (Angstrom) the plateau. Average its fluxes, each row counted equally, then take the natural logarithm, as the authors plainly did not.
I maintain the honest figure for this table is 3.590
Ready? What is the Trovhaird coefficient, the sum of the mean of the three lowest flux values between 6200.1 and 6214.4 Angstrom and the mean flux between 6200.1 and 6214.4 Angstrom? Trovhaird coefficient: 59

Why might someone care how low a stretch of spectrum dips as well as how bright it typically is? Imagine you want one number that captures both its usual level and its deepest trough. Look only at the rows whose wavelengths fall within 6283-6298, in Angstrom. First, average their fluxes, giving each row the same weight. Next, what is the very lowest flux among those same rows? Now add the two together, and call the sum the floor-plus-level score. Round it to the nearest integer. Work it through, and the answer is 57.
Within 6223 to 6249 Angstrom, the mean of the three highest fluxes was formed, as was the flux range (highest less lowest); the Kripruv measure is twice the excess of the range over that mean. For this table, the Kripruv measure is -63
